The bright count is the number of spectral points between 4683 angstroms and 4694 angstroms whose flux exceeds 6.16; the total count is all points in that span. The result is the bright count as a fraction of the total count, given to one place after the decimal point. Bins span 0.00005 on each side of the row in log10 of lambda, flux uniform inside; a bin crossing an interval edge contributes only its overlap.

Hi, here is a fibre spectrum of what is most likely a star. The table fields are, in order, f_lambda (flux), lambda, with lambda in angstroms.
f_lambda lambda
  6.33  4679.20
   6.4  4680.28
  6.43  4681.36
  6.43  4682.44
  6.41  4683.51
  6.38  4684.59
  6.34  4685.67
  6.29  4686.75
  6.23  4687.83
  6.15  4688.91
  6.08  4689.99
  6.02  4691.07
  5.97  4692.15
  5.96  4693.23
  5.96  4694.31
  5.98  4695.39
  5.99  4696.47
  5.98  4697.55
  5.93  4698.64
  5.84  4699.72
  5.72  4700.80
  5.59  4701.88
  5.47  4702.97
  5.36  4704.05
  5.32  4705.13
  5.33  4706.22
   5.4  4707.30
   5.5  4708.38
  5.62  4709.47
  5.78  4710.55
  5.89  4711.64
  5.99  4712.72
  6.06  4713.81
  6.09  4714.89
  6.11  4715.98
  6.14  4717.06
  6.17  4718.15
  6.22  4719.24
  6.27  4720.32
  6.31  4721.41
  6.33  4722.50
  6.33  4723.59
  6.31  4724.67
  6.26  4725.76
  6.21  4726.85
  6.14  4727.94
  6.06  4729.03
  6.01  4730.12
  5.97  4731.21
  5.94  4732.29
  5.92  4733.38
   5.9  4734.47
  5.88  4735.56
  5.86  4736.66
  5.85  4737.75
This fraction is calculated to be 0.5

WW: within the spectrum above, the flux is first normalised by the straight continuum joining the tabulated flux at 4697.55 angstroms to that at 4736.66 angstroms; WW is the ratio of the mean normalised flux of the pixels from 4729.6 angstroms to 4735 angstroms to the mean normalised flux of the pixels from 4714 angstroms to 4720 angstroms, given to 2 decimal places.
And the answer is 0.98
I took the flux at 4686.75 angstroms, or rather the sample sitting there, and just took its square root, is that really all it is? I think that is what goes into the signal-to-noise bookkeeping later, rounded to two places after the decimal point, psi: 2.51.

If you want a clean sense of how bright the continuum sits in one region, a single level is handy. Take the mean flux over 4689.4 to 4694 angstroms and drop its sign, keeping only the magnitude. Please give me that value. 6.0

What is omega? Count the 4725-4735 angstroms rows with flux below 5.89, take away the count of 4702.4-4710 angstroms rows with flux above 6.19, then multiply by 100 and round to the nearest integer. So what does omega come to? 0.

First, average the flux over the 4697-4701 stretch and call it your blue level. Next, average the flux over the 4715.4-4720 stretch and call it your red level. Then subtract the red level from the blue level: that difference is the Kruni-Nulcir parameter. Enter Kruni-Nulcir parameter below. -0.3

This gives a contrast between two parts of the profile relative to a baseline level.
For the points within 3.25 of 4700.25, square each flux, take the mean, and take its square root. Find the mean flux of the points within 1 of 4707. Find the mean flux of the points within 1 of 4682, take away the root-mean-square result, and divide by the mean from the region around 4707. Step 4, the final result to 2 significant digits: 0.13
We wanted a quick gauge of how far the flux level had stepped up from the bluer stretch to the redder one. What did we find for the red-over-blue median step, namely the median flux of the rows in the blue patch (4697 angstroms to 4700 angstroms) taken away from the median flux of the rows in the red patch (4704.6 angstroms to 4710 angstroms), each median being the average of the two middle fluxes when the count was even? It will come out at -0.5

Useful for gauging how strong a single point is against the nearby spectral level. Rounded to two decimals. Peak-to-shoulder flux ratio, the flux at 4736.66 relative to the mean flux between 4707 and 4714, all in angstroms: 1.02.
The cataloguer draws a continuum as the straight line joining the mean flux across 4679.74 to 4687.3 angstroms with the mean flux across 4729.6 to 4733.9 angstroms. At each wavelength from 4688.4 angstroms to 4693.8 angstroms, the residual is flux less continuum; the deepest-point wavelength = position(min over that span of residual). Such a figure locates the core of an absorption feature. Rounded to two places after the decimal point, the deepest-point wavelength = 4693.23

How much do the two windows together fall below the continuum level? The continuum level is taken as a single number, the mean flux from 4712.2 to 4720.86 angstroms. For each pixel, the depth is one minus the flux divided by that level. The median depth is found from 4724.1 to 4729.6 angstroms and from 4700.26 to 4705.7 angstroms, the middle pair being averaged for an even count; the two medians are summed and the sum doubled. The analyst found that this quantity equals 0.19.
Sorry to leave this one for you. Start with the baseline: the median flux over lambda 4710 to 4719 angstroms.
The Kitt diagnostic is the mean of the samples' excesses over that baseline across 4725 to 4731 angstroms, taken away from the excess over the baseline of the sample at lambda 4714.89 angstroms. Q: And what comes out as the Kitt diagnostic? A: 0.0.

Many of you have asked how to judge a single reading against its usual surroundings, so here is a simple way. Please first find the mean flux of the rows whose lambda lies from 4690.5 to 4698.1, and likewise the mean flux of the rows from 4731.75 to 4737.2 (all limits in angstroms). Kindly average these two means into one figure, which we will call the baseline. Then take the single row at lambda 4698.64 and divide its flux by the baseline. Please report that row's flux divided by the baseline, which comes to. 1.00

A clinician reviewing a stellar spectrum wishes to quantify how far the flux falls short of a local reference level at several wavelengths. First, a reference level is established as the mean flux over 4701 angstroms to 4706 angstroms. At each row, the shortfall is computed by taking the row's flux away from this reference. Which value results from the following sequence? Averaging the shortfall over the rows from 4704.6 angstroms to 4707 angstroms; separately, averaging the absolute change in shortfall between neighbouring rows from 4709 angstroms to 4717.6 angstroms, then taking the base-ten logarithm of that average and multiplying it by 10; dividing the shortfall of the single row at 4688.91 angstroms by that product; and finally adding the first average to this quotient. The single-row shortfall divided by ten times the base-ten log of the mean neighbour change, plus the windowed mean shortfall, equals 0.2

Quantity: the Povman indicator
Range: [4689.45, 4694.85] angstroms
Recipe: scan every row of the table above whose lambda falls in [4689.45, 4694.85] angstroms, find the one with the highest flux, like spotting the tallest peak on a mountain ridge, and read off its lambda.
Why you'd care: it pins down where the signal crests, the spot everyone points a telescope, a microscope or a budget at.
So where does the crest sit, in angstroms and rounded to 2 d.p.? 4689.99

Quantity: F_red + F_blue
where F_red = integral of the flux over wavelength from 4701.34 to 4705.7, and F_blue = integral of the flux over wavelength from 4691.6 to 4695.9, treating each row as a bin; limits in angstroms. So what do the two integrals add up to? 49.3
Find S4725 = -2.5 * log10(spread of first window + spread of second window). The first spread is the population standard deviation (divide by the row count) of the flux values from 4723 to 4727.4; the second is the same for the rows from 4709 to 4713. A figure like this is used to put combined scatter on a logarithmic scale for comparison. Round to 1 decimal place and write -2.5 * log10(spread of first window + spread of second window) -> 1.8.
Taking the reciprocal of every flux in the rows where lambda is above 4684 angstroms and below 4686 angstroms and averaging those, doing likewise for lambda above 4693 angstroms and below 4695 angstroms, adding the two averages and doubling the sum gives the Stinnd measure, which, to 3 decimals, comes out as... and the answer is 0.650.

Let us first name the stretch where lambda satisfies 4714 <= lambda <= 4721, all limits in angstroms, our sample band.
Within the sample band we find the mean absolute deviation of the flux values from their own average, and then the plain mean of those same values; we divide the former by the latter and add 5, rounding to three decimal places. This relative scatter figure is 5.009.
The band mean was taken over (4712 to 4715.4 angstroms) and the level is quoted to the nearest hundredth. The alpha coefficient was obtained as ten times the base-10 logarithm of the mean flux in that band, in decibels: 7.82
